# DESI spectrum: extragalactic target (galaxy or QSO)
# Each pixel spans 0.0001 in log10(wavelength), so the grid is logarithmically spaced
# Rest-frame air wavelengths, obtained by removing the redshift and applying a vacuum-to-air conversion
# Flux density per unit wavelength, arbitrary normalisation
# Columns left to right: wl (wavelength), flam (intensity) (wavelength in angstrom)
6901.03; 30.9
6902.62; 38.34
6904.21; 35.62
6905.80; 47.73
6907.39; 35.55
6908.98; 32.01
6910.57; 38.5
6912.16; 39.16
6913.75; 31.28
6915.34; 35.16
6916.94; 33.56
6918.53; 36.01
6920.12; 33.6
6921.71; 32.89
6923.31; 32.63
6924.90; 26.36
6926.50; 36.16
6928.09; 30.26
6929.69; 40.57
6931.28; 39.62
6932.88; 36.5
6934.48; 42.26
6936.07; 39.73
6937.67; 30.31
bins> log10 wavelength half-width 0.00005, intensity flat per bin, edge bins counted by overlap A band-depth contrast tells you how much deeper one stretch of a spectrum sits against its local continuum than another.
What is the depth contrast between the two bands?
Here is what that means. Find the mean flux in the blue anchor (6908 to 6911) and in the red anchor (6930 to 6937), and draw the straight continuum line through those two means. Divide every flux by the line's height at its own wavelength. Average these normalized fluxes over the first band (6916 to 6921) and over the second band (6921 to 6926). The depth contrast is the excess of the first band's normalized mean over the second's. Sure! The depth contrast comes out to 0.12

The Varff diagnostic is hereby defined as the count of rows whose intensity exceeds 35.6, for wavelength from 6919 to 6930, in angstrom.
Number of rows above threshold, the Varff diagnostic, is 2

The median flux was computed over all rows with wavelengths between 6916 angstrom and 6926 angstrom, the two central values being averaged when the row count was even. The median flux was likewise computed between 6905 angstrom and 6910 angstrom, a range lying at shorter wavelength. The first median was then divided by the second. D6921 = 0.93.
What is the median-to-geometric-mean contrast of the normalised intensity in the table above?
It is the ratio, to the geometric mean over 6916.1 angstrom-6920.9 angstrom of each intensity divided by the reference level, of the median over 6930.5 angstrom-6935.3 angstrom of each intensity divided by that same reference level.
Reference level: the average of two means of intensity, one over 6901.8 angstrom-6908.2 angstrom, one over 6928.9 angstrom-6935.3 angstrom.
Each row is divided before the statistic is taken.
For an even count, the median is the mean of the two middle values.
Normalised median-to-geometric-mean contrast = 1.15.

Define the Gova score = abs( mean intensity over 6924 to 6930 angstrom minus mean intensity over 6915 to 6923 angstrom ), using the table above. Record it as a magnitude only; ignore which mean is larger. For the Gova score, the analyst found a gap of 1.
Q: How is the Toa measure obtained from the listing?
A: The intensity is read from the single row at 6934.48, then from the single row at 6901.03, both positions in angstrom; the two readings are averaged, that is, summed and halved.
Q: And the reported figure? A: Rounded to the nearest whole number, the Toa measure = 37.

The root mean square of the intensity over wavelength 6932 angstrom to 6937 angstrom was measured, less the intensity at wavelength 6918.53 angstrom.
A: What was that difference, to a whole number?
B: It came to 4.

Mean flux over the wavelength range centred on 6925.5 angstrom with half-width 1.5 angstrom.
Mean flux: 31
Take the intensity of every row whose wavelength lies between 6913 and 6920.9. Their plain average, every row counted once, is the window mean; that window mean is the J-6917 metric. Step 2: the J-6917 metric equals 34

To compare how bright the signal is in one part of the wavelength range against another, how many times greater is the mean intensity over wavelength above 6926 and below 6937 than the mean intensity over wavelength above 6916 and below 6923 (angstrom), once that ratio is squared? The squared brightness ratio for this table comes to 1.24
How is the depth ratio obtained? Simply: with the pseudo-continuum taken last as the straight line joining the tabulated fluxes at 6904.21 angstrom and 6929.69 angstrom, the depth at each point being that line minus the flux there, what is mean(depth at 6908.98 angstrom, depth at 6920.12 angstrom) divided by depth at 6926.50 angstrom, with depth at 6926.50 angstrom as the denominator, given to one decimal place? 1.3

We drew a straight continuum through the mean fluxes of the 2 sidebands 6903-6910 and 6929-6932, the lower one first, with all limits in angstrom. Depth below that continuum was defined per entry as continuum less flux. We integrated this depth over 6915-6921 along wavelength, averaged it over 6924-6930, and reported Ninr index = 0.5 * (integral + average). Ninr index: 17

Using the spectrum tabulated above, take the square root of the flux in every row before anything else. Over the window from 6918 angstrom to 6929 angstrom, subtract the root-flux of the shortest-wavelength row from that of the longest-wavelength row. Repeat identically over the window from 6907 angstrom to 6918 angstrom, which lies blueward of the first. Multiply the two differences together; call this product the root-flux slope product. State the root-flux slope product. 0.085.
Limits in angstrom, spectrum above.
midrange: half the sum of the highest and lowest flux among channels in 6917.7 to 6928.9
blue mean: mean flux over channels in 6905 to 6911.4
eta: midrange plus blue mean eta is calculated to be 69.7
